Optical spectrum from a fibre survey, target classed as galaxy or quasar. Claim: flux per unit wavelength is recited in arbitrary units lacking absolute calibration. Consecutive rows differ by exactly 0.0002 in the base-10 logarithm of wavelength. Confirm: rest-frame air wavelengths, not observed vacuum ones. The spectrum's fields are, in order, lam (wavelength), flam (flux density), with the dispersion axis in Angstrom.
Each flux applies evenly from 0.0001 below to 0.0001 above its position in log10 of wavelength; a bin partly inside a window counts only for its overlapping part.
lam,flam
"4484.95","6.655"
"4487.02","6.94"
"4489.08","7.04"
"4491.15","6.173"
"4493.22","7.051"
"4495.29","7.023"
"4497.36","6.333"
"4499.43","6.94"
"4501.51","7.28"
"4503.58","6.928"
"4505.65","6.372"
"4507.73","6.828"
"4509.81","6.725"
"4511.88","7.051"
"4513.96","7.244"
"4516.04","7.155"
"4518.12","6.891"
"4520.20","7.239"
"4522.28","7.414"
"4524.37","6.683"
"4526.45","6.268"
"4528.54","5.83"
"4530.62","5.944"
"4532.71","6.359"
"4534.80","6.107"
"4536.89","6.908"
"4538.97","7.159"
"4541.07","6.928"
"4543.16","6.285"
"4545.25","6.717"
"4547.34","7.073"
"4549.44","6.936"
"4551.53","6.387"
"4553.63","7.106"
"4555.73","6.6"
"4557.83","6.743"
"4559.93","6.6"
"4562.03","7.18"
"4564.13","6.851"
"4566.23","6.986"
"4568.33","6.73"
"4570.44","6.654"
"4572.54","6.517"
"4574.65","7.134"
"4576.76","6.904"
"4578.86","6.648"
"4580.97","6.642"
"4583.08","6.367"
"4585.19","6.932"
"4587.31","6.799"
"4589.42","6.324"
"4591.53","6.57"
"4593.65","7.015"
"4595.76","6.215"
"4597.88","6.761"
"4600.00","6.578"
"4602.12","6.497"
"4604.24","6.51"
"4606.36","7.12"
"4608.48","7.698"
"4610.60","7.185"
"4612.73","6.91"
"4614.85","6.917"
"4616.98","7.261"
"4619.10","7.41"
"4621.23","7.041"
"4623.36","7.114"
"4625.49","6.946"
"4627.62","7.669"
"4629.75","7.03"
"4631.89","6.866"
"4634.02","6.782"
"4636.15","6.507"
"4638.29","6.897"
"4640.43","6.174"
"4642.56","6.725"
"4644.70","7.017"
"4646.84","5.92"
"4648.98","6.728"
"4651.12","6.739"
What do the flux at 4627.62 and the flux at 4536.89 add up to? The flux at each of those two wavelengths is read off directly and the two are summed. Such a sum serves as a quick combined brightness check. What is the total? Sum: 14.6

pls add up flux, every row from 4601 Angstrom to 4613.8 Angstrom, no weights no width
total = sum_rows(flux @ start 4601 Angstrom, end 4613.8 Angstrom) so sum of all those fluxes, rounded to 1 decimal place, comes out 41.9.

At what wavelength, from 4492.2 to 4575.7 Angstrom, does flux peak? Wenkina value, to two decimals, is 4522.28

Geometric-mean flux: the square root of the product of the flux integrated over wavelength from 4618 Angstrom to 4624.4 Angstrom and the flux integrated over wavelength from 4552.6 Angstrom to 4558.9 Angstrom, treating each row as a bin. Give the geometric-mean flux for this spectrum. 44.4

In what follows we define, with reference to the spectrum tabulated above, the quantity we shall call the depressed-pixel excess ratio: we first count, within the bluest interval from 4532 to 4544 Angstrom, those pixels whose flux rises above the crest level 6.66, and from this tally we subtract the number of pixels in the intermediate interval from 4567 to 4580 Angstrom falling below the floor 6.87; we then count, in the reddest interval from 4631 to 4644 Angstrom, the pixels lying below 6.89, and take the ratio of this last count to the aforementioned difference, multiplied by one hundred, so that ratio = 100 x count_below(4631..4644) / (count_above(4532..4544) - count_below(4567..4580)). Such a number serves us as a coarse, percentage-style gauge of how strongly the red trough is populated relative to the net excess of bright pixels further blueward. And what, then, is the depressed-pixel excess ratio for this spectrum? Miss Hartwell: -500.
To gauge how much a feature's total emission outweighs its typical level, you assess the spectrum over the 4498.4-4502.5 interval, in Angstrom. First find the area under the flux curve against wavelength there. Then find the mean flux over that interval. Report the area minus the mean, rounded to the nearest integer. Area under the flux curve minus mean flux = 22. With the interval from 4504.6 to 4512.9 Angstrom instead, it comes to 49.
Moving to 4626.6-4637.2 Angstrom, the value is 67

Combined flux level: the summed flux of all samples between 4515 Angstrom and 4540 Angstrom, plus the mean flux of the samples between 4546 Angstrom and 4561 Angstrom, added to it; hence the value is 87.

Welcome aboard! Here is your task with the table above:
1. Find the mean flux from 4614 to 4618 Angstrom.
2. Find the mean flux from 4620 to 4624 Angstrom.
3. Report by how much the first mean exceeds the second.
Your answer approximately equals 0.01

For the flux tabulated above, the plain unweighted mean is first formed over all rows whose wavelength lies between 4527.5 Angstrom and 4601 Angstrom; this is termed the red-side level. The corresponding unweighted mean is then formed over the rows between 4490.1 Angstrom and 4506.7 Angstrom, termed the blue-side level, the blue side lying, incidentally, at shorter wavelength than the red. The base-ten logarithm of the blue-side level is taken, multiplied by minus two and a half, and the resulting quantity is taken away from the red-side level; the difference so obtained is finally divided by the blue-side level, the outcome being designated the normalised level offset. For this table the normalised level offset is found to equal 1.29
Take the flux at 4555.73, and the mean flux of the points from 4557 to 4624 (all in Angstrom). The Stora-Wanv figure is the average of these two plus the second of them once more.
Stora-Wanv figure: 13.6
